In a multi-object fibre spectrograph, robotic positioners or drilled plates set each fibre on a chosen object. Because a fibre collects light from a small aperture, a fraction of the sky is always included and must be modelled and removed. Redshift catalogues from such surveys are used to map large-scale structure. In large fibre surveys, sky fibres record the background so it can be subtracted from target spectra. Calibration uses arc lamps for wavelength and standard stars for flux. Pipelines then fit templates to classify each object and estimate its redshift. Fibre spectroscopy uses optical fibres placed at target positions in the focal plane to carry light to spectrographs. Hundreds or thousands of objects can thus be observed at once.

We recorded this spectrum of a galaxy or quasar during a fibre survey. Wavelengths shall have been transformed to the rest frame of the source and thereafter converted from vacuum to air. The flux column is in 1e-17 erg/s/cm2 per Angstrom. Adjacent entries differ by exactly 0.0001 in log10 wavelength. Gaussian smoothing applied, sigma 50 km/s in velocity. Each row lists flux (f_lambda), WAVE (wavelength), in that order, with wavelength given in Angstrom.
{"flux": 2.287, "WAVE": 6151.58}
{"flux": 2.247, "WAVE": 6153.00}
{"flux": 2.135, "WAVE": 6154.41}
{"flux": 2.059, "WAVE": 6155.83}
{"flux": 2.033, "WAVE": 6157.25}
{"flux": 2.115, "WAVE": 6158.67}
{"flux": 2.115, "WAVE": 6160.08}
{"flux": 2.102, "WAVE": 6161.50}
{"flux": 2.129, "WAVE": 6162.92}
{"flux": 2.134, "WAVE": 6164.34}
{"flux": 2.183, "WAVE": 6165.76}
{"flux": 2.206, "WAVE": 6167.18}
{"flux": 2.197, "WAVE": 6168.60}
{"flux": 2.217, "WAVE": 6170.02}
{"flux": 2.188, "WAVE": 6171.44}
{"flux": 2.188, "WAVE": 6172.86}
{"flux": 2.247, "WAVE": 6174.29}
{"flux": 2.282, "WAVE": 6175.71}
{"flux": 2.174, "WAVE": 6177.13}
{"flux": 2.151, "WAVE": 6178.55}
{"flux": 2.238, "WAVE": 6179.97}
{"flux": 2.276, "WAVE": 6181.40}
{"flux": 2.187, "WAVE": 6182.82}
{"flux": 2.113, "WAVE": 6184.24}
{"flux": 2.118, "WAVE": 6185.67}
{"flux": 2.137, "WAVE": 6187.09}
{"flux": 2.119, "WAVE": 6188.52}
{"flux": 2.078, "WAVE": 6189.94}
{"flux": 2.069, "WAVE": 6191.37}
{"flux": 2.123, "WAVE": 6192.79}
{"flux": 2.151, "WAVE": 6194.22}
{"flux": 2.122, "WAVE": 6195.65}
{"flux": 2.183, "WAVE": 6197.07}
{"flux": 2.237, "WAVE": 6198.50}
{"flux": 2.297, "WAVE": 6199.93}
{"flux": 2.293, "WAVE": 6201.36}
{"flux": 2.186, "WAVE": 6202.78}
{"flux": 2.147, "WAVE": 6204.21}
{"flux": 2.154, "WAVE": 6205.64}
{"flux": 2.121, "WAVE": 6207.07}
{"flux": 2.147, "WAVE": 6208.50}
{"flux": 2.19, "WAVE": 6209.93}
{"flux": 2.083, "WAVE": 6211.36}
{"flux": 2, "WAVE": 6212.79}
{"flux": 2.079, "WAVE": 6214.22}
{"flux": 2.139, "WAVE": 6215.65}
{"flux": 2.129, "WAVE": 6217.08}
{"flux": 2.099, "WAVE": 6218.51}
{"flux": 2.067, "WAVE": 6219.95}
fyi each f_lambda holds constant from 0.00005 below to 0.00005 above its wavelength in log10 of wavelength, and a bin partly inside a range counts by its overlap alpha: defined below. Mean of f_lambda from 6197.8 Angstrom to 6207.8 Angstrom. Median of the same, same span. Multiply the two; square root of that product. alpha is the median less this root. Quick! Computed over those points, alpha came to -0.009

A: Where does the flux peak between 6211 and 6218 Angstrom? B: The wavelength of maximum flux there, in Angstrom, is 6215.65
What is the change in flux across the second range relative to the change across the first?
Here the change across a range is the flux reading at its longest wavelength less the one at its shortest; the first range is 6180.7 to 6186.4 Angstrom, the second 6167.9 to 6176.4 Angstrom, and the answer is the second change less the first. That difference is 0.24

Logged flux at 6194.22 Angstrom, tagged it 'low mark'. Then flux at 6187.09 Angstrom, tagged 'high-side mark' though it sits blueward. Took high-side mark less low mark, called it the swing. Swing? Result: -0.014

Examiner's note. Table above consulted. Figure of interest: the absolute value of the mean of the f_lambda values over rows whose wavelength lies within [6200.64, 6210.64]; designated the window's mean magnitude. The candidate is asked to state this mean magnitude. 2.18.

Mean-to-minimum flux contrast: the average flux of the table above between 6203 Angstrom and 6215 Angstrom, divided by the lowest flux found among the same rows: 1.06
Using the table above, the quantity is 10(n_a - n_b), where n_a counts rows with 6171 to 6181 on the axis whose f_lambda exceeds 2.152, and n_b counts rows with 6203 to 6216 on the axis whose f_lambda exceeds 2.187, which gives 50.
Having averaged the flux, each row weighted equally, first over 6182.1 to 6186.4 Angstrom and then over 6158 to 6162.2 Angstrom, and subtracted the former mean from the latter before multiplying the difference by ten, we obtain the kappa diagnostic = -0.29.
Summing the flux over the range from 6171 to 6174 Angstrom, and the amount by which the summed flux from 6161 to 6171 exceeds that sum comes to 11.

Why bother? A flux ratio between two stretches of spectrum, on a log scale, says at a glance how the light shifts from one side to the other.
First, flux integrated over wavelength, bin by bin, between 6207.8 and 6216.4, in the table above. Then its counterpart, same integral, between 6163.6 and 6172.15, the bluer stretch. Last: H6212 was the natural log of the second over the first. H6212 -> 0.03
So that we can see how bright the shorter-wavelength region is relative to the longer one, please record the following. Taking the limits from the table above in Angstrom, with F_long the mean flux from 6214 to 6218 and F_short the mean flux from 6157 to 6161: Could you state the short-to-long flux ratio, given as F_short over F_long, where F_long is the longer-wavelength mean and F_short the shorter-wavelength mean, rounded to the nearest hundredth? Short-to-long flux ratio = 0.99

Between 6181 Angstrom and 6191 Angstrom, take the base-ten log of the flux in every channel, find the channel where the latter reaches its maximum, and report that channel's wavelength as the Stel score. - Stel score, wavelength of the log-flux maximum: 6181.40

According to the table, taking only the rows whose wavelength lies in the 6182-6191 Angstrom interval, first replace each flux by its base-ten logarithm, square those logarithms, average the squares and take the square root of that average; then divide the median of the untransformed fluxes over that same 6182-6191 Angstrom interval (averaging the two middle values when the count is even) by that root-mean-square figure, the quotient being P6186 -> 6.47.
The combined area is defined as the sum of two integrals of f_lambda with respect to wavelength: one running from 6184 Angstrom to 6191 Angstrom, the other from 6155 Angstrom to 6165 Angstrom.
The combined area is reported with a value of 36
